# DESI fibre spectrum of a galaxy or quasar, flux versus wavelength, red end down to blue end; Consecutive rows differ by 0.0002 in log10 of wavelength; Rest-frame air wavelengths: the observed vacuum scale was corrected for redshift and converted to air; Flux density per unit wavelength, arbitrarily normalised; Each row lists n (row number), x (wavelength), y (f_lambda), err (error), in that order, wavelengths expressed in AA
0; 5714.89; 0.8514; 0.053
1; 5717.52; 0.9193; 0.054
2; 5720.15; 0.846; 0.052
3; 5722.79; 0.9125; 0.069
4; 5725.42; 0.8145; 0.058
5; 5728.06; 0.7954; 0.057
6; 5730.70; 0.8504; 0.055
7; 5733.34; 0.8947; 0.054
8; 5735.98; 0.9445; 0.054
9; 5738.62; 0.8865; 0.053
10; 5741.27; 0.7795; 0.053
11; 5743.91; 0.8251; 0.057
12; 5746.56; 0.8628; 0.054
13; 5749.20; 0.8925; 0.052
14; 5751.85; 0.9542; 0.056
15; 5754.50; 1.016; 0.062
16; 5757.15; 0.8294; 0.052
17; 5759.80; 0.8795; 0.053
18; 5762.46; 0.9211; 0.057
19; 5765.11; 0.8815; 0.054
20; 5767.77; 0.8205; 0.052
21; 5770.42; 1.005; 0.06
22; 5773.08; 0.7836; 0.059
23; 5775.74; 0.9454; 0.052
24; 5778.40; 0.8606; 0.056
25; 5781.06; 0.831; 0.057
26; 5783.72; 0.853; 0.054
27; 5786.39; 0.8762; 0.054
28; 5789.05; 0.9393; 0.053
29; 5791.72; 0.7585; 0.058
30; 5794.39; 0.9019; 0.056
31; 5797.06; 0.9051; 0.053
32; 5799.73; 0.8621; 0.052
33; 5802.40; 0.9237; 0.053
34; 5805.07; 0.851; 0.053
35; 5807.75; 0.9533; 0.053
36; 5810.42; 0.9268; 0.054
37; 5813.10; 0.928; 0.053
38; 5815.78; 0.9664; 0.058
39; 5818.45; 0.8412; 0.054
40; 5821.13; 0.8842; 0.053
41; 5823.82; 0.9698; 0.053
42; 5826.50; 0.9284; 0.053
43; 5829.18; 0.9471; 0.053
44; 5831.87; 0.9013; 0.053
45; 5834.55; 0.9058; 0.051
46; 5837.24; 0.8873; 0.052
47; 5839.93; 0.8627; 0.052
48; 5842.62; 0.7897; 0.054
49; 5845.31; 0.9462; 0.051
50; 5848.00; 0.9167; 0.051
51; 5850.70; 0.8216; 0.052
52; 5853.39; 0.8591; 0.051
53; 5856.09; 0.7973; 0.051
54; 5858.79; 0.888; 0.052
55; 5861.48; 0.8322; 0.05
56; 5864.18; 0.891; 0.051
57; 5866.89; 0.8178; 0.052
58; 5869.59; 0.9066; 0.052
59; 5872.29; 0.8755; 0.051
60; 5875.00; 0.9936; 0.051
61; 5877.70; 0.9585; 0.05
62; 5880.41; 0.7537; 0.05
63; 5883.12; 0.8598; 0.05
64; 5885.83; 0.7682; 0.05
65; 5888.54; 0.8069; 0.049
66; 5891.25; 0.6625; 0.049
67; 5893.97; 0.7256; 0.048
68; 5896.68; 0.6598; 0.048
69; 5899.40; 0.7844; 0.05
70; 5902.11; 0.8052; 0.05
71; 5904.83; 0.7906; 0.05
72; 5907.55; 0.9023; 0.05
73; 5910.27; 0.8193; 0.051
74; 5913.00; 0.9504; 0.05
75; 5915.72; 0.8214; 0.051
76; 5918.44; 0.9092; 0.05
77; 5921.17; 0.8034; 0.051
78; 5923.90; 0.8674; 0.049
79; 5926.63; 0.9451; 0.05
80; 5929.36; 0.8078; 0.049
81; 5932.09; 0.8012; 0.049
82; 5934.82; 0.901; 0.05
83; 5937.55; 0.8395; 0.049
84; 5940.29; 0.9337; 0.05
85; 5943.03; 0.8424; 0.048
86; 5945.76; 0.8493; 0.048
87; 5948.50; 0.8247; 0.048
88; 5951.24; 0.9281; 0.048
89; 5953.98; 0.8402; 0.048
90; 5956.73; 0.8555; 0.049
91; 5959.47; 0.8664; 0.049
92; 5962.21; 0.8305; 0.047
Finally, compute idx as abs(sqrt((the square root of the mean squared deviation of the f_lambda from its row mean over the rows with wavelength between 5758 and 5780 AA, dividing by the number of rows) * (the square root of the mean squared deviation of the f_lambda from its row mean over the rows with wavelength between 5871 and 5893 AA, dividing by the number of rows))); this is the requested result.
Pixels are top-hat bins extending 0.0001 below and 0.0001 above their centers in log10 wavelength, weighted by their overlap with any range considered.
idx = 0.082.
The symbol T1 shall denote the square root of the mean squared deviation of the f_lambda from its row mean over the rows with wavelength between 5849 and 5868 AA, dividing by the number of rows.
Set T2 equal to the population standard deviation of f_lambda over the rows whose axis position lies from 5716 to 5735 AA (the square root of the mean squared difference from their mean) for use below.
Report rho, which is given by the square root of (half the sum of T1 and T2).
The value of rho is 0.20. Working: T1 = 0.034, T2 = 0.0447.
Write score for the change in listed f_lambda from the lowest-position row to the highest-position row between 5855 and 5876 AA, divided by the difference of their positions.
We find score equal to 0.010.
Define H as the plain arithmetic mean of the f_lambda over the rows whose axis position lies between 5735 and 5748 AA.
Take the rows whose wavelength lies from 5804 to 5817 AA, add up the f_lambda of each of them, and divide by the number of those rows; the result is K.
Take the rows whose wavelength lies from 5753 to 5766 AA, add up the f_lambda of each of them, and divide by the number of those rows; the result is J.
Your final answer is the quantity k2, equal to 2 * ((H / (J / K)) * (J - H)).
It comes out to 0.08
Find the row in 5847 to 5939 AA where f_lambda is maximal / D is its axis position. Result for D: 5875.00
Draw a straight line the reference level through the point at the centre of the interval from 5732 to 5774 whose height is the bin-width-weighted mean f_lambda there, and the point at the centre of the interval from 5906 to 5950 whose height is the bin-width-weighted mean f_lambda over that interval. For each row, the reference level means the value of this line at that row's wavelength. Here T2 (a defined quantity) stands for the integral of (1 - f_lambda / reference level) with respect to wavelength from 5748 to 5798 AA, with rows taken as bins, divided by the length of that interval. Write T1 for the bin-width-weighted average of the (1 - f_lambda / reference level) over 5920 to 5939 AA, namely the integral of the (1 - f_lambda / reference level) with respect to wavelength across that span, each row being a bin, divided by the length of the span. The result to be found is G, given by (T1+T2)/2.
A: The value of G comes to 0.005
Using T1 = 0.012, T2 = 0.00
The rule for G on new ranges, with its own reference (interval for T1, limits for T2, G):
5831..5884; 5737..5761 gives 0.003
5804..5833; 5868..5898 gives 0.008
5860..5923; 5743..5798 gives 0.023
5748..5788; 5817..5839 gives -0.020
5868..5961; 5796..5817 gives -0.007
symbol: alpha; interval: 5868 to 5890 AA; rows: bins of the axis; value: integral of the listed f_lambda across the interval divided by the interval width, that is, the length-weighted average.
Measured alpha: 0.864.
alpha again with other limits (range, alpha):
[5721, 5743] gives 0.859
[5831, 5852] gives 0.879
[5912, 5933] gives 0.863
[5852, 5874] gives 0.861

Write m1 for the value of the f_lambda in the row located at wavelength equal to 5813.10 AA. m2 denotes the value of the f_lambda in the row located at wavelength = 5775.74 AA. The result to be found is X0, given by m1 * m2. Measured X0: 0.88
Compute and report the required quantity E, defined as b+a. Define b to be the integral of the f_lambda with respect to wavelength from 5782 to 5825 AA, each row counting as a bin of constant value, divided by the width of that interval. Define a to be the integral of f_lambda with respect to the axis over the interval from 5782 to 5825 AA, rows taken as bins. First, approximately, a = 38.5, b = 0.90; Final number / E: 39.4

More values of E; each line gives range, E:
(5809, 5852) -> 39.7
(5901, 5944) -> 37.8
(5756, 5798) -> 37.6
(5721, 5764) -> 38.6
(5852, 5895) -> 36.9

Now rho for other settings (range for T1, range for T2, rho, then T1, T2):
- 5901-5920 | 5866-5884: 0.26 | 0.058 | 0.0756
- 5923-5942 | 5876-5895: 0.27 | 0.054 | 0.0892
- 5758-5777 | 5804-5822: 0.24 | 0.069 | 0.0455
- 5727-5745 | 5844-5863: 0.23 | 0.054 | 0.0498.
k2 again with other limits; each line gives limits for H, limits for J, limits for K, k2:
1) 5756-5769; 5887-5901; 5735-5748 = -0.28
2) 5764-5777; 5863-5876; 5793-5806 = 0.02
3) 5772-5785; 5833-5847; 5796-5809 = 0.04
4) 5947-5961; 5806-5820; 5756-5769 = 0.10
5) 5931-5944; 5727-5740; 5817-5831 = 0.02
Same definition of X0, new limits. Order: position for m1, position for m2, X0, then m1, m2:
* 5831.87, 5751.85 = 0.86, 0.9013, 0.9542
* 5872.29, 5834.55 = 0.79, 0.8755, 0.9058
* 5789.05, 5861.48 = 0.78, 0.9393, 0.8322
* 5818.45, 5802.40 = 0.78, 0.8412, 0.9237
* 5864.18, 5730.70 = 0.76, 0.891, 0.8504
